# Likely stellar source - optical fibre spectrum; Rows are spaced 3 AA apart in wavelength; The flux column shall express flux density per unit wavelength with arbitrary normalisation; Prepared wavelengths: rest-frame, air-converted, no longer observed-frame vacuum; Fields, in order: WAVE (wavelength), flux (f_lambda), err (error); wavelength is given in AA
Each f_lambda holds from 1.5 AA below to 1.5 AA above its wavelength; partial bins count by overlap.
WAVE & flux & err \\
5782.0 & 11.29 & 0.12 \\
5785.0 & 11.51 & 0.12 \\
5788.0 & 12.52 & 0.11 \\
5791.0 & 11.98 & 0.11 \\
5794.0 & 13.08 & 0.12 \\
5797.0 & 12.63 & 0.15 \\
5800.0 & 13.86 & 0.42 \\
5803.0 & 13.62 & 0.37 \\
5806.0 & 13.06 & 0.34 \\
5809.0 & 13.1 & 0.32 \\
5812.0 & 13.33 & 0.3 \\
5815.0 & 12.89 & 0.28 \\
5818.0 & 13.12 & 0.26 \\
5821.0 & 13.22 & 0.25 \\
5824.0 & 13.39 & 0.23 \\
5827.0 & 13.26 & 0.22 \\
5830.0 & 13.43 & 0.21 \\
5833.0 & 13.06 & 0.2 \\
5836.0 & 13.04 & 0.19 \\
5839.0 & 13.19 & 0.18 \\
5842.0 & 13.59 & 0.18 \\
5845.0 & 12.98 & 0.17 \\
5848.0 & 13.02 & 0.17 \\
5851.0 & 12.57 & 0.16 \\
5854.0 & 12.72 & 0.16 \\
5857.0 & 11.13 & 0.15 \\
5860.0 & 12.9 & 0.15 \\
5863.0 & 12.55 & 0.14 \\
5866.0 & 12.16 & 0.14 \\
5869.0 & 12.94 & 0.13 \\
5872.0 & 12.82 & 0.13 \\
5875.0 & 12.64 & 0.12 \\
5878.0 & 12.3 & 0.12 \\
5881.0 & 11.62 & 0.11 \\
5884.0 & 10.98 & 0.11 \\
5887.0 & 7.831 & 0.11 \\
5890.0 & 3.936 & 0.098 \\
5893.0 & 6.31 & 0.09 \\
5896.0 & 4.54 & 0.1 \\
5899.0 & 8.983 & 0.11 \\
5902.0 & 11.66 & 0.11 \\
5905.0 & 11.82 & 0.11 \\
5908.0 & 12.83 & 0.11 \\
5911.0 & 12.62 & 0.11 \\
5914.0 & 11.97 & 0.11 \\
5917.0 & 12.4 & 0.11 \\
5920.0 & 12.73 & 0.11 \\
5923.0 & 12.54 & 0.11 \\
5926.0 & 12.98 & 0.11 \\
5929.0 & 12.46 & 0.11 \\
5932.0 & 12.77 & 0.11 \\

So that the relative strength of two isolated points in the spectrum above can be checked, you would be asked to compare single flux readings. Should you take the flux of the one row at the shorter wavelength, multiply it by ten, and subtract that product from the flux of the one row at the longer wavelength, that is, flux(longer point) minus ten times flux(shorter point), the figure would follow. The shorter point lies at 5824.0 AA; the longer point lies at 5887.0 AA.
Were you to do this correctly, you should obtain -126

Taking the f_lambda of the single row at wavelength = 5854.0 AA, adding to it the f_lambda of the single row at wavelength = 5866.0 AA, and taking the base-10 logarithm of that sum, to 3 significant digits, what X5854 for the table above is 1.40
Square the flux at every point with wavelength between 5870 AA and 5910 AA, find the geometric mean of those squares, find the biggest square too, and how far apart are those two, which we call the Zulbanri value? 79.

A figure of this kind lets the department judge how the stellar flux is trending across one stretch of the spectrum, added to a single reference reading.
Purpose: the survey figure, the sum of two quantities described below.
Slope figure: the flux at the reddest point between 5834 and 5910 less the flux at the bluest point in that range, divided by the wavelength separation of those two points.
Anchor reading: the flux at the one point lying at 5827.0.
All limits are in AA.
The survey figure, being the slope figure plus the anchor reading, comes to 13.3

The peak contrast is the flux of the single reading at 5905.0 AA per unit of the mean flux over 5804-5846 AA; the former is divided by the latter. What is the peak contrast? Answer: 0.90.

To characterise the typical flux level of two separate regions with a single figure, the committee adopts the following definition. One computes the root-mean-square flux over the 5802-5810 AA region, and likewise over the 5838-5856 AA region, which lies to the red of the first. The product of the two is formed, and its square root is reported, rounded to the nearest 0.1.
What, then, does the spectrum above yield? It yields 13.1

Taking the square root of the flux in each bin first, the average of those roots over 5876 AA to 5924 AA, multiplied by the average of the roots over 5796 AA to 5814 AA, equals 11.55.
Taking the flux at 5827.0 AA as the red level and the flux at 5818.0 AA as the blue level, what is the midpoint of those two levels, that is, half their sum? 13.2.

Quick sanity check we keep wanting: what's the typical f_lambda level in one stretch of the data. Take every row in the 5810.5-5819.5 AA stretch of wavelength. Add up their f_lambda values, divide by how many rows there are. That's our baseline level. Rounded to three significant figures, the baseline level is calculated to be 13.1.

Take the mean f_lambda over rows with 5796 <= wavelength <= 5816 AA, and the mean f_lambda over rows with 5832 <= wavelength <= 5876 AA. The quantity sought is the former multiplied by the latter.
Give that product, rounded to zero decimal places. 169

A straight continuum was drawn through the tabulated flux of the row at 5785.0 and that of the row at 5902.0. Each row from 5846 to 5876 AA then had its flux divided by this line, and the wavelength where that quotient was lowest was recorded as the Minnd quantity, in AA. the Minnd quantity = 5857.0 AA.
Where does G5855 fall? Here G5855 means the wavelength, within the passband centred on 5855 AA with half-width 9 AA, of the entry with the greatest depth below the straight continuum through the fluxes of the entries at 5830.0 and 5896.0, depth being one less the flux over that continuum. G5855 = 5857.0 AA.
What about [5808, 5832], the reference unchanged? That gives 5809.0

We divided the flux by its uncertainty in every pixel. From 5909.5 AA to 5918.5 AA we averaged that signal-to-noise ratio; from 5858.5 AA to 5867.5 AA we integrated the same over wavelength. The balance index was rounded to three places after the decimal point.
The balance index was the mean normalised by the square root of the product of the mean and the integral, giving 0.377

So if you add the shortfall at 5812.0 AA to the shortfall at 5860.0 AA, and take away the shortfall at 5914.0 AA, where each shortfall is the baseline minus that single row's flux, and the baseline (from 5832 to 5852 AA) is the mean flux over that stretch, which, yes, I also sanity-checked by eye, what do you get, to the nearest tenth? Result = -1.2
